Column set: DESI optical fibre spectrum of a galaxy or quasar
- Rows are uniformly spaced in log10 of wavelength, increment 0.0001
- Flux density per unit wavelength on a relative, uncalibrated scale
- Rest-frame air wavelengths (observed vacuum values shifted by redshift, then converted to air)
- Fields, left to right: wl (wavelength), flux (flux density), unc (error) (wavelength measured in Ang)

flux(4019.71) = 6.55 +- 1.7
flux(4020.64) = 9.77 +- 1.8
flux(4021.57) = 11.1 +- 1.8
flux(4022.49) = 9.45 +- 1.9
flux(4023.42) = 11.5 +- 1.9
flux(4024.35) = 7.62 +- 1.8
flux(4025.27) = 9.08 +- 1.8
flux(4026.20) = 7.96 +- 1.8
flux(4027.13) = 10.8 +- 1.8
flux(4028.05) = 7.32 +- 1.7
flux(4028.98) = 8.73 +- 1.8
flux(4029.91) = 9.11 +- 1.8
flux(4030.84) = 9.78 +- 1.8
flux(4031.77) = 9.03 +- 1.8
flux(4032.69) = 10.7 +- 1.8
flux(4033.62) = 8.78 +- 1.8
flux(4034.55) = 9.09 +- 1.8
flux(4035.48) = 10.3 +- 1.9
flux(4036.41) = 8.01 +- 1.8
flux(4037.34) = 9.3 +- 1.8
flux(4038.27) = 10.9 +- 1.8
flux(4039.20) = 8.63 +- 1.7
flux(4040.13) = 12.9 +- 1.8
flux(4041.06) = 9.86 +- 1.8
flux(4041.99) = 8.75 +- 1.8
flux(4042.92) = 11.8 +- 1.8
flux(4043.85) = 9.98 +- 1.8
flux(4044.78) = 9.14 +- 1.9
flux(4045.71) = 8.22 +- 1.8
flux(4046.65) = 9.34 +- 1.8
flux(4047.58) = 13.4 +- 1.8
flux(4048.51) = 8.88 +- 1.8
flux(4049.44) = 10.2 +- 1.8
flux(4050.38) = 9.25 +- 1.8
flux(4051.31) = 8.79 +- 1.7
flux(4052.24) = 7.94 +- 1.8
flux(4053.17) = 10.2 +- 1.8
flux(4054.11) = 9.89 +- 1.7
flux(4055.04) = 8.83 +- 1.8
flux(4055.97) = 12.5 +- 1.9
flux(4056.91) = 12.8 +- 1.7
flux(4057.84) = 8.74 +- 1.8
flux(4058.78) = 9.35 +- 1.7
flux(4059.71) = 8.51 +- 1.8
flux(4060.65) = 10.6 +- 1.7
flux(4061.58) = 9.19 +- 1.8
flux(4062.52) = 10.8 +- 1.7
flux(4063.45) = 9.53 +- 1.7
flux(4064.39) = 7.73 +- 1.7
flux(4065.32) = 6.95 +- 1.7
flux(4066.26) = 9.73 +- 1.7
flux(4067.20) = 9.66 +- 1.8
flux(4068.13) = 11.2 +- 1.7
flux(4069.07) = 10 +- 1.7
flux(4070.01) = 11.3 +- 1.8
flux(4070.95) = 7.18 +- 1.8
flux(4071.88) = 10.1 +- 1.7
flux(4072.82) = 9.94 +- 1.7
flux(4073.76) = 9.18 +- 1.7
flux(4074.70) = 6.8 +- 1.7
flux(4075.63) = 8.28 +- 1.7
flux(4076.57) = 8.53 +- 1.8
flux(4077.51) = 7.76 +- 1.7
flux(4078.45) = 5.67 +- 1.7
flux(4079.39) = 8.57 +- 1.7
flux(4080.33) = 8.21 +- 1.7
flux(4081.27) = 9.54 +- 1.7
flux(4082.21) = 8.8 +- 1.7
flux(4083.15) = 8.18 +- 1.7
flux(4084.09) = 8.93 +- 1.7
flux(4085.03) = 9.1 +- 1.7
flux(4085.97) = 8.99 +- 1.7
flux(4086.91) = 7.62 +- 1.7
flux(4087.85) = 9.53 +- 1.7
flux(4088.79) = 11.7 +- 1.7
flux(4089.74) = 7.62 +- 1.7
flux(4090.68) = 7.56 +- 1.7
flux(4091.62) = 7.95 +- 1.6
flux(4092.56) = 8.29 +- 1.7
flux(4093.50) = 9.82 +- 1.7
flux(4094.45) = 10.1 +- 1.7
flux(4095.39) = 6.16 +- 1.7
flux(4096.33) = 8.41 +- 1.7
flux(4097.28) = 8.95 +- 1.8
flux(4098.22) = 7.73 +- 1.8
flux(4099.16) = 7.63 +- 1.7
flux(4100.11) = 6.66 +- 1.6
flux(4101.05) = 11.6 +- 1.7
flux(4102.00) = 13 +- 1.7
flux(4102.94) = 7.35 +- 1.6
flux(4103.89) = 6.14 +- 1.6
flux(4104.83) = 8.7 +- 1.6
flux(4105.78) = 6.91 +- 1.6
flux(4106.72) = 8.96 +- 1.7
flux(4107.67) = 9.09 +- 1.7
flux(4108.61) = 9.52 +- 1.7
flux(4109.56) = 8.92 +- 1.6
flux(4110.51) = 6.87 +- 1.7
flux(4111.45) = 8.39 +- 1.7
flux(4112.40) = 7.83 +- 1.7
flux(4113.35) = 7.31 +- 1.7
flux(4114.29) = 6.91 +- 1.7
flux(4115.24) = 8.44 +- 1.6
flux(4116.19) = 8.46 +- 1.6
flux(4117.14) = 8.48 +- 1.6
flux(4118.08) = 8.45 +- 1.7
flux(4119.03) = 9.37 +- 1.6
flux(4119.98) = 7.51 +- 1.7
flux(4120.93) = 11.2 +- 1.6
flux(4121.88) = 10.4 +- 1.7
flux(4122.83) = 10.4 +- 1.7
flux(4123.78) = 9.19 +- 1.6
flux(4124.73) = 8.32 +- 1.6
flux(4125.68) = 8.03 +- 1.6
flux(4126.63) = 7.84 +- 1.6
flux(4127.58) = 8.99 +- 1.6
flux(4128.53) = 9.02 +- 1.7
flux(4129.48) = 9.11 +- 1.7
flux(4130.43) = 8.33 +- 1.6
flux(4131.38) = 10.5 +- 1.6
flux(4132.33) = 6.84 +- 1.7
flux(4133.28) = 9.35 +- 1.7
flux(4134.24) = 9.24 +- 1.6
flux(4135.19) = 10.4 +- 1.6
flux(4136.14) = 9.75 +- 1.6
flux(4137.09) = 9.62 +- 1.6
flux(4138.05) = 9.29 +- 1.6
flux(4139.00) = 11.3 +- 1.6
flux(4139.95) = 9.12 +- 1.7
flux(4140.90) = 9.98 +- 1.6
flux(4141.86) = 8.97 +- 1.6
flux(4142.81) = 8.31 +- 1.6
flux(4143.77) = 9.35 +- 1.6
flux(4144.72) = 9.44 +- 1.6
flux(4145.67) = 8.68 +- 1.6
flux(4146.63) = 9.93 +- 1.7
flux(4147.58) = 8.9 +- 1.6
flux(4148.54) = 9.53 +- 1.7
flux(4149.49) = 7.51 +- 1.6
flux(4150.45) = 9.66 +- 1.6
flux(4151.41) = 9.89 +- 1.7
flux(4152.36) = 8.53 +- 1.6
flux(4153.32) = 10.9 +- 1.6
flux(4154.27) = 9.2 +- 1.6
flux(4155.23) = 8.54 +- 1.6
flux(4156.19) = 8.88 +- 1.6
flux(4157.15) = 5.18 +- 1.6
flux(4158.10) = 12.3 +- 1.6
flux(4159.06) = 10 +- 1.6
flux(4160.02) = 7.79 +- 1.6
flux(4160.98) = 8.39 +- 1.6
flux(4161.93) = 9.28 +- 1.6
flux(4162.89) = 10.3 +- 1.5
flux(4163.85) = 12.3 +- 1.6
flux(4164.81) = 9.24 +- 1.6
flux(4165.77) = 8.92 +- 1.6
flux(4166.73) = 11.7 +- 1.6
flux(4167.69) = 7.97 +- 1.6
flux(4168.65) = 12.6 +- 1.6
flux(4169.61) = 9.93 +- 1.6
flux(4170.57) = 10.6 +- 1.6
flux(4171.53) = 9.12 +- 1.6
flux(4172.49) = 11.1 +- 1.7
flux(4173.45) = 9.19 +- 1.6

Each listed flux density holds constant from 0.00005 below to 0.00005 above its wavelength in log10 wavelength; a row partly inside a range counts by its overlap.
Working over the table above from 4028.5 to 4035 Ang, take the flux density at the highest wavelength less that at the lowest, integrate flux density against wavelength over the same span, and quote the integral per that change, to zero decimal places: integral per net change 168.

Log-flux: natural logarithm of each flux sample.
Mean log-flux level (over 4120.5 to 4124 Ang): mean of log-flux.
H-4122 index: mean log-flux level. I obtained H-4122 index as 2.33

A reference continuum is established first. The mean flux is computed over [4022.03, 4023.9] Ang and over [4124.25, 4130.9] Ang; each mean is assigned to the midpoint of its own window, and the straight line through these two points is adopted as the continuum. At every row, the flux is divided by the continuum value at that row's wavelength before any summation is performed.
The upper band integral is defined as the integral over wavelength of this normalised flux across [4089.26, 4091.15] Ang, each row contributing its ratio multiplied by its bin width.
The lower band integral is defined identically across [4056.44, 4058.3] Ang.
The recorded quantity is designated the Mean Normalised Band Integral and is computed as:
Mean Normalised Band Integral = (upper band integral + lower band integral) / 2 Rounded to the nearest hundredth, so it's 1.80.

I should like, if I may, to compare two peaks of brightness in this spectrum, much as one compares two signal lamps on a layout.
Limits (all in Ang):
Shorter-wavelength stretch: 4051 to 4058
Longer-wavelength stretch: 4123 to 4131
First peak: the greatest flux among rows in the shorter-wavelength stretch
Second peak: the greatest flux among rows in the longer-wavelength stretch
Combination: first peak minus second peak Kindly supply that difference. 3.6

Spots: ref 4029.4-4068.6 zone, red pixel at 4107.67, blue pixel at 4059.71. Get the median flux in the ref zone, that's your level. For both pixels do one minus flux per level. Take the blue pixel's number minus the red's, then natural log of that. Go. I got -2.8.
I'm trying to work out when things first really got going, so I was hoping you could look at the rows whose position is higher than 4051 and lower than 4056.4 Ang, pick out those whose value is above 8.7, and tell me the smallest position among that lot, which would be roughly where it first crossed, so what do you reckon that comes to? 4051.31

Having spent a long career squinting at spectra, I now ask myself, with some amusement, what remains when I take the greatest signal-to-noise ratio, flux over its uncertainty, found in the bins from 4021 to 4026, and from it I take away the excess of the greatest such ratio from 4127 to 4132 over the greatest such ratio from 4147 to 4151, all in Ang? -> 5.6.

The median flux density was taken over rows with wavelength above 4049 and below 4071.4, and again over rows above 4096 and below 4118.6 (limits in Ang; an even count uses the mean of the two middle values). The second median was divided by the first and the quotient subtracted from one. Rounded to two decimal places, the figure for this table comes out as 0.12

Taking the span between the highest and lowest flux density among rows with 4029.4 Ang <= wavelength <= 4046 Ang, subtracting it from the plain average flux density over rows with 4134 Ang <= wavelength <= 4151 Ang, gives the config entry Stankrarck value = 4.50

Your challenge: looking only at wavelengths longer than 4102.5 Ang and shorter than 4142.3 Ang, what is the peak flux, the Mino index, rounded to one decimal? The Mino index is 11.3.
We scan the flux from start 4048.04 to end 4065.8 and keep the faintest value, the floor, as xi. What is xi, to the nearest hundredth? 6.95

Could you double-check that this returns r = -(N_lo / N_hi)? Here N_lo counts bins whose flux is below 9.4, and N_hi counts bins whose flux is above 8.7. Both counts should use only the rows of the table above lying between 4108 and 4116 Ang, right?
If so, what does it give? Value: -3.5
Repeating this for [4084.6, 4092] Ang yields -1.5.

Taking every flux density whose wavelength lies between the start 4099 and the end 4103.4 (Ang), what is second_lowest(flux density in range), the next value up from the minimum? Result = 7.35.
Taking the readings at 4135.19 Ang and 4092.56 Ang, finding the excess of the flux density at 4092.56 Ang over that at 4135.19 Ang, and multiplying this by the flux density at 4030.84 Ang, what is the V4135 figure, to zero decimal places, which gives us -21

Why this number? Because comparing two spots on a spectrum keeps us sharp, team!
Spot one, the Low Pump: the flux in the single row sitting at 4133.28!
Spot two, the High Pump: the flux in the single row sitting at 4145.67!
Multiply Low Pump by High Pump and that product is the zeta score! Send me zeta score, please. 81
